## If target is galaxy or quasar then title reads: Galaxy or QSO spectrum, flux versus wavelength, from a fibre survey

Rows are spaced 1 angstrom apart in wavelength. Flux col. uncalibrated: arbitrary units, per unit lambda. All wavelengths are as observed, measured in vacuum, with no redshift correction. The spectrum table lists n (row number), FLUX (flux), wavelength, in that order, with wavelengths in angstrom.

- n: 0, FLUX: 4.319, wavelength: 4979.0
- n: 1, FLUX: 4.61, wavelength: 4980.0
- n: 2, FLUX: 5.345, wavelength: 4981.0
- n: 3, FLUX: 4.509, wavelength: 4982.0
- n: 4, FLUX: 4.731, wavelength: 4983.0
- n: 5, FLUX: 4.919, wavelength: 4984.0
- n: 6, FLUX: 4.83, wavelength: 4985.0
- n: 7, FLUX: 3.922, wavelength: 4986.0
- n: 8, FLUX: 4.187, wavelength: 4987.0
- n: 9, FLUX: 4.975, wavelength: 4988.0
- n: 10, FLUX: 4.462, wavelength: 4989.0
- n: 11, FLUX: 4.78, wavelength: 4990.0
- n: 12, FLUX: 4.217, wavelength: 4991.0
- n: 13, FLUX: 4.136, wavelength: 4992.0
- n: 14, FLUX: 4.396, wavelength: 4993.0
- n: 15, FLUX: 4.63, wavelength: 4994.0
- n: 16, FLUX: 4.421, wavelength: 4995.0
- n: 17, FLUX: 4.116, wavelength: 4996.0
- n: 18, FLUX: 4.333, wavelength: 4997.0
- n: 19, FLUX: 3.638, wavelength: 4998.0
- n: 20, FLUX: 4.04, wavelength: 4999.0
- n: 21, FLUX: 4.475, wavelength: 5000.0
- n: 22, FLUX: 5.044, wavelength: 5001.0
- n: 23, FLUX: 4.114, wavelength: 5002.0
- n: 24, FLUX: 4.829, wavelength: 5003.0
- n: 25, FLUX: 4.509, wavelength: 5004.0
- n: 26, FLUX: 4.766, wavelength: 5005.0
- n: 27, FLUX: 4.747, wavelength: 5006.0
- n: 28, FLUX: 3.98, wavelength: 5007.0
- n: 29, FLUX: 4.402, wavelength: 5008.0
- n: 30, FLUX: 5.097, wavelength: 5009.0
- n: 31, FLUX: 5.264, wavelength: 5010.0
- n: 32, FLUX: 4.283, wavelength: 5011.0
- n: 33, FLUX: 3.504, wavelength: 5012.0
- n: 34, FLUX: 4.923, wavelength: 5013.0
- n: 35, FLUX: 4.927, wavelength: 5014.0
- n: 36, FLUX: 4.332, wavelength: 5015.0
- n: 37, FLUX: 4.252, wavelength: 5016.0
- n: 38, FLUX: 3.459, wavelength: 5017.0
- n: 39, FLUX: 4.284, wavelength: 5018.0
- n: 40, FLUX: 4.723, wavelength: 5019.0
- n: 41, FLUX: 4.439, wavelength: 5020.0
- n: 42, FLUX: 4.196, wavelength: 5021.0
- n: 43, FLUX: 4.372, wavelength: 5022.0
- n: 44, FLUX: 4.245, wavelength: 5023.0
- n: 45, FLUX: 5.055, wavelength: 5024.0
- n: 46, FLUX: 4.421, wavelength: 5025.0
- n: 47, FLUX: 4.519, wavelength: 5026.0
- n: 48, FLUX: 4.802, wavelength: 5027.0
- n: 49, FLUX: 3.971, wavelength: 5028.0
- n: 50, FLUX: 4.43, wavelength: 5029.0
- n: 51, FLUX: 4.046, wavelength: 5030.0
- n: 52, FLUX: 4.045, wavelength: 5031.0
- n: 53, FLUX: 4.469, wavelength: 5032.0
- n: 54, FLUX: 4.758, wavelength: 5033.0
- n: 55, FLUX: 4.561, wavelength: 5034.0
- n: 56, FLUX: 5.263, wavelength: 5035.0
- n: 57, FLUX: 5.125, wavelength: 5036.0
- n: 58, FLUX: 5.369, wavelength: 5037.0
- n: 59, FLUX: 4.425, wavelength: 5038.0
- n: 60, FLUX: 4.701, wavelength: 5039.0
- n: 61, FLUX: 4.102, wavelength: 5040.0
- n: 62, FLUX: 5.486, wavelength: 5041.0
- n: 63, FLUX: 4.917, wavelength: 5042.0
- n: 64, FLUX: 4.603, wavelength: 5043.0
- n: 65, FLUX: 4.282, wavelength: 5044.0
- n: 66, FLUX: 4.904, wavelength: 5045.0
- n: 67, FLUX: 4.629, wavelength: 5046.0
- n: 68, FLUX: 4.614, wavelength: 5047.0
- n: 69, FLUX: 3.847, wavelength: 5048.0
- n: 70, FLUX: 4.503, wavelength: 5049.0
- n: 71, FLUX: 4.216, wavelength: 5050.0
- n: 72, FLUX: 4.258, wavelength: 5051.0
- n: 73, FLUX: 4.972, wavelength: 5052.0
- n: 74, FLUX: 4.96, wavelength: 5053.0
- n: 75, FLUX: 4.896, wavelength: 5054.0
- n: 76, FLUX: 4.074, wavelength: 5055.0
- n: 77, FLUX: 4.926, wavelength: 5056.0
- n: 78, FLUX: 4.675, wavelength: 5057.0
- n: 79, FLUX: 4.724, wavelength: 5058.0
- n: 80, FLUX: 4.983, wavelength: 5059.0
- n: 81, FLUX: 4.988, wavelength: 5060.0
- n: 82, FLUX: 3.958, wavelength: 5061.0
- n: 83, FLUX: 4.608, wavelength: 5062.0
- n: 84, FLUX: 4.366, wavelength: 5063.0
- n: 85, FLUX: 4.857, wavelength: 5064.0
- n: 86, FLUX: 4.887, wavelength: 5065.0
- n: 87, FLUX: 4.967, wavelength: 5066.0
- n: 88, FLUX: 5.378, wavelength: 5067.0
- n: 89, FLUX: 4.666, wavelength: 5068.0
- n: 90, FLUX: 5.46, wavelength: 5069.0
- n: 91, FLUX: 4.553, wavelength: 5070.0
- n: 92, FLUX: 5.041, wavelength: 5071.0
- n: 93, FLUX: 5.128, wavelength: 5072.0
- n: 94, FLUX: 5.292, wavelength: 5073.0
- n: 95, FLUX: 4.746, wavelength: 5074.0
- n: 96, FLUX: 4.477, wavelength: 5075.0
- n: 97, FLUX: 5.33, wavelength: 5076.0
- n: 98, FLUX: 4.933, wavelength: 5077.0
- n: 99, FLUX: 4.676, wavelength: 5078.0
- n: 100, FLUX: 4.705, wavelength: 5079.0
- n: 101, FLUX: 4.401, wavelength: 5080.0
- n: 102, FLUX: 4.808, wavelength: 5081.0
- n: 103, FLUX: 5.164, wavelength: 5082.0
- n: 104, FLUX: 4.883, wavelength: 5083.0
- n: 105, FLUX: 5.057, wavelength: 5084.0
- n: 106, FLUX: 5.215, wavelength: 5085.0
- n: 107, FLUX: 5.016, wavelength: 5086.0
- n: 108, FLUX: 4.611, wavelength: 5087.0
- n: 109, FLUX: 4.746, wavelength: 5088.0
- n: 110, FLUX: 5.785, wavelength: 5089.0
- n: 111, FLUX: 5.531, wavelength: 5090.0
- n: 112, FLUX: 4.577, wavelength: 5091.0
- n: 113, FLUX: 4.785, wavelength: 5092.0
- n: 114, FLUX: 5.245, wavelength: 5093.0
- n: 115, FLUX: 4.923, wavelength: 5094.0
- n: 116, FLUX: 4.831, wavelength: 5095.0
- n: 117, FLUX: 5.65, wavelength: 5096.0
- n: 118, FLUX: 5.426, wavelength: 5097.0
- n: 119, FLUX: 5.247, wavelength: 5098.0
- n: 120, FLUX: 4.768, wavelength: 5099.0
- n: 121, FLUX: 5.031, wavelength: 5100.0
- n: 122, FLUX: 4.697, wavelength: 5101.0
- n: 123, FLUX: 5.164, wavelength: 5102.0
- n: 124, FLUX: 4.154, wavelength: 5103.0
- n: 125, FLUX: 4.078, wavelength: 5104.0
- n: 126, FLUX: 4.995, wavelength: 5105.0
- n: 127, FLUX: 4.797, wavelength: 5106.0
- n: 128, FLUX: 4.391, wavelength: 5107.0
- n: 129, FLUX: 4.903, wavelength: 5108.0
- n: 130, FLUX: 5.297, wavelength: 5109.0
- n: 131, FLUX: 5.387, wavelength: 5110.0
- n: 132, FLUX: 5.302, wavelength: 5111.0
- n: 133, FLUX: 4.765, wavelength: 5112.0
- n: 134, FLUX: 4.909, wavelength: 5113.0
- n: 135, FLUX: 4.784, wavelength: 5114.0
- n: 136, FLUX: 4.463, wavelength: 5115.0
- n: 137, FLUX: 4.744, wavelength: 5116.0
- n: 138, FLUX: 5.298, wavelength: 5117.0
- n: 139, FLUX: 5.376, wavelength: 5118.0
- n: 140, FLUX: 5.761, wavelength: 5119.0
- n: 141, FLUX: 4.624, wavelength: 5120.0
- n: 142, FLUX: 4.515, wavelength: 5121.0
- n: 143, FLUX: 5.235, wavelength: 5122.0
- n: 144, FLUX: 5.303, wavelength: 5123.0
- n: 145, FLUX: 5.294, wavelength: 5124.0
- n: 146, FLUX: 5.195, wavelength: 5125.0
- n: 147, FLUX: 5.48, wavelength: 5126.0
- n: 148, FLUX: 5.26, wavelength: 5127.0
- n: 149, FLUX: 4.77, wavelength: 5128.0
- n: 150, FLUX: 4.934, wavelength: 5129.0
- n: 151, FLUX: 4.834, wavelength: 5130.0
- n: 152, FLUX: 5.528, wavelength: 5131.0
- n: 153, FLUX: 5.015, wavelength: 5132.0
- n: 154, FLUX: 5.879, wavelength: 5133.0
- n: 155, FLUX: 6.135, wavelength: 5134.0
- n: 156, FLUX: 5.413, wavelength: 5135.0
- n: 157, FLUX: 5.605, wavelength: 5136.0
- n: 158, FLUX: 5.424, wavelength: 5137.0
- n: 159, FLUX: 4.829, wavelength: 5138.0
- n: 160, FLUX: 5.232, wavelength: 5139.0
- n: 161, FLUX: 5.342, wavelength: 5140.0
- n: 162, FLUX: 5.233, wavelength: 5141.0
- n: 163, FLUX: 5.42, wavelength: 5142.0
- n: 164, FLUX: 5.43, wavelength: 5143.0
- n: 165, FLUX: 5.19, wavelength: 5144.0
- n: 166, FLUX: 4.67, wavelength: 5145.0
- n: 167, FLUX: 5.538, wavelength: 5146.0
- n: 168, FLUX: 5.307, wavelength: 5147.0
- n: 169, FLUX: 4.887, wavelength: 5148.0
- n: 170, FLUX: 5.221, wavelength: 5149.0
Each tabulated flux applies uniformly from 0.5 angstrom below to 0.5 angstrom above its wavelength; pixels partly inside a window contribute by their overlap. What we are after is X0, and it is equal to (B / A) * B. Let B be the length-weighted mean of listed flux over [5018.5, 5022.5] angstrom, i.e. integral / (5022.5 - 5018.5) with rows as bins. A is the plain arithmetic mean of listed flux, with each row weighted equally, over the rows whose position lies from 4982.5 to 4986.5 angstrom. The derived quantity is 4.3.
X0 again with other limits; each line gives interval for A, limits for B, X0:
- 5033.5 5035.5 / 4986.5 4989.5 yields 4.2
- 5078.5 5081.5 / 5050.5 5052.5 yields 4.6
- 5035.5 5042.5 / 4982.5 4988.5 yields 4.3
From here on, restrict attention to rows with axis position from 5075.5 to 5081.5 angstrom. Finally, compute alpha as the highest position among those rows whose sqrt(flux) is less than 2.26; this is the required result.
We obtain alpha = 5081.0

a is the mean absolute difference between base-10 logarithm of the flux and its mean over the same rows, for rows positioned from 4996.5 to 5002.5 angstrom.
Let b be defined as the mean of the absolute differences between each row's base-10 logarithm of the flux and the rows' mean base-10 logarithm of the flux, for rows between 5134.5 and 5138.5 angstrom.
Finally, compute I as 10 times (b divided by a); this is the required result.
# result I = 6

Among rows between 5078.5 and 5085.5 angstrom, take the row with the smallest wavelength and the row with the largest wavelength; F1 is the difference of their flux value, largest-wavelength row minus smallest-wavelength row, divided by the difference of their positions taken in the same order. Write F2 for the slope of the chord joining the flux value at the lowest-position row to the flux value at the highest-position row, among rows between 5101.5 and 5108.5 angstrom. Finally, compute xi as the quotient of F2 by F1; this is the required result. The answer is -0.5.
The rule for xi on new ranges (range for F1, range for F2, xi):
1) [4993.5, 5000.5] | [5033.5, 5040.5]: 3.0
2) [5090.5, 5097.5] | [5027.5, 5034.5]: 0.7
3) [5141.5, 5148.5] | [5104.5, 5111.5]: -0.6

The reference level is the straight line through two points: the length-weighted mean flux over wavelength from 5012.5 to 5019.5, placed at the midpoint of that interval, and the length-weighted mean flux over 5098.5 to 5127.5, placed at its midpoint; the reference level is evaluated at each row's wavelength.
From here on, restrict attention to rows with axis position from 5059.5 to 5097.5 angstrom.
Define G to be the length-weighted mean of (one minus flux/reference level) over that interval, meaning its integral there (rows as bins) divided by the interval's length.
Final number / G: -0.035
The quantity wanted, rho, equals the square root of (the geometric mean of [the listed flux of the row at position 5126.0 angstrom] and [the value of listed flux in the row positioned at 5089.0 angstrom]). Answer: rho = 2.37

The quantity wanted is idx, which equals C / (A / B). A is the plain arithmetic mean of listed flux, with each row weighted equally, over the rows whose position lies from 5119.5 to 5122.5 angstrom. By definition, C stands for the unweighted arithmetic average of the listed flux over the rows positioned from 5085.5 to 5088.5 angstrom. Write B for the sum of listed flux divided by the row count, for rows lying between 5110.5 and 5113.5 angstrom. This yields 5.0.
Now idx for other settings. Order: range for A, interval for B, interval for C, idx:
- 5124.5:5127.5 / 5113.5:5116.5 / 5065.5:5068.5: 4.4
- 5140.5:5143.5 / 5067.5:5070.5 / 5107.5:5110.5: 4.7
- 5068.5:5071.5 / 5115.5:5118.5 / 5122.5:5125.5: 5.4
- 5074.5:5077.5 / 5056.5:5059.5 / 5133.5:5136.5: 5.6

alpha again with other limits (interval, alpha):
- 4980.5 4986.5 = 4986.0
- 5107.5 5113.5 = 5113.0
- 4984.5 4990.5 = 4990.0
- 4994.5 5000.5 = 5000.0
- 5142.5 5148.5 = 5148.0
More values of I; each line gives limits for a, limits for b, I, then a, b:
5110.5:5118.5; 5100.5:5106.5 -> 14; 0.024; 0.0341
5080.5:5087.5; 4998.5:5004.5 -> 19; 0.015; 0.0282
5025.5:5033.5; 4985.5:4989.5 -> 12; 0.027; 0.0327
